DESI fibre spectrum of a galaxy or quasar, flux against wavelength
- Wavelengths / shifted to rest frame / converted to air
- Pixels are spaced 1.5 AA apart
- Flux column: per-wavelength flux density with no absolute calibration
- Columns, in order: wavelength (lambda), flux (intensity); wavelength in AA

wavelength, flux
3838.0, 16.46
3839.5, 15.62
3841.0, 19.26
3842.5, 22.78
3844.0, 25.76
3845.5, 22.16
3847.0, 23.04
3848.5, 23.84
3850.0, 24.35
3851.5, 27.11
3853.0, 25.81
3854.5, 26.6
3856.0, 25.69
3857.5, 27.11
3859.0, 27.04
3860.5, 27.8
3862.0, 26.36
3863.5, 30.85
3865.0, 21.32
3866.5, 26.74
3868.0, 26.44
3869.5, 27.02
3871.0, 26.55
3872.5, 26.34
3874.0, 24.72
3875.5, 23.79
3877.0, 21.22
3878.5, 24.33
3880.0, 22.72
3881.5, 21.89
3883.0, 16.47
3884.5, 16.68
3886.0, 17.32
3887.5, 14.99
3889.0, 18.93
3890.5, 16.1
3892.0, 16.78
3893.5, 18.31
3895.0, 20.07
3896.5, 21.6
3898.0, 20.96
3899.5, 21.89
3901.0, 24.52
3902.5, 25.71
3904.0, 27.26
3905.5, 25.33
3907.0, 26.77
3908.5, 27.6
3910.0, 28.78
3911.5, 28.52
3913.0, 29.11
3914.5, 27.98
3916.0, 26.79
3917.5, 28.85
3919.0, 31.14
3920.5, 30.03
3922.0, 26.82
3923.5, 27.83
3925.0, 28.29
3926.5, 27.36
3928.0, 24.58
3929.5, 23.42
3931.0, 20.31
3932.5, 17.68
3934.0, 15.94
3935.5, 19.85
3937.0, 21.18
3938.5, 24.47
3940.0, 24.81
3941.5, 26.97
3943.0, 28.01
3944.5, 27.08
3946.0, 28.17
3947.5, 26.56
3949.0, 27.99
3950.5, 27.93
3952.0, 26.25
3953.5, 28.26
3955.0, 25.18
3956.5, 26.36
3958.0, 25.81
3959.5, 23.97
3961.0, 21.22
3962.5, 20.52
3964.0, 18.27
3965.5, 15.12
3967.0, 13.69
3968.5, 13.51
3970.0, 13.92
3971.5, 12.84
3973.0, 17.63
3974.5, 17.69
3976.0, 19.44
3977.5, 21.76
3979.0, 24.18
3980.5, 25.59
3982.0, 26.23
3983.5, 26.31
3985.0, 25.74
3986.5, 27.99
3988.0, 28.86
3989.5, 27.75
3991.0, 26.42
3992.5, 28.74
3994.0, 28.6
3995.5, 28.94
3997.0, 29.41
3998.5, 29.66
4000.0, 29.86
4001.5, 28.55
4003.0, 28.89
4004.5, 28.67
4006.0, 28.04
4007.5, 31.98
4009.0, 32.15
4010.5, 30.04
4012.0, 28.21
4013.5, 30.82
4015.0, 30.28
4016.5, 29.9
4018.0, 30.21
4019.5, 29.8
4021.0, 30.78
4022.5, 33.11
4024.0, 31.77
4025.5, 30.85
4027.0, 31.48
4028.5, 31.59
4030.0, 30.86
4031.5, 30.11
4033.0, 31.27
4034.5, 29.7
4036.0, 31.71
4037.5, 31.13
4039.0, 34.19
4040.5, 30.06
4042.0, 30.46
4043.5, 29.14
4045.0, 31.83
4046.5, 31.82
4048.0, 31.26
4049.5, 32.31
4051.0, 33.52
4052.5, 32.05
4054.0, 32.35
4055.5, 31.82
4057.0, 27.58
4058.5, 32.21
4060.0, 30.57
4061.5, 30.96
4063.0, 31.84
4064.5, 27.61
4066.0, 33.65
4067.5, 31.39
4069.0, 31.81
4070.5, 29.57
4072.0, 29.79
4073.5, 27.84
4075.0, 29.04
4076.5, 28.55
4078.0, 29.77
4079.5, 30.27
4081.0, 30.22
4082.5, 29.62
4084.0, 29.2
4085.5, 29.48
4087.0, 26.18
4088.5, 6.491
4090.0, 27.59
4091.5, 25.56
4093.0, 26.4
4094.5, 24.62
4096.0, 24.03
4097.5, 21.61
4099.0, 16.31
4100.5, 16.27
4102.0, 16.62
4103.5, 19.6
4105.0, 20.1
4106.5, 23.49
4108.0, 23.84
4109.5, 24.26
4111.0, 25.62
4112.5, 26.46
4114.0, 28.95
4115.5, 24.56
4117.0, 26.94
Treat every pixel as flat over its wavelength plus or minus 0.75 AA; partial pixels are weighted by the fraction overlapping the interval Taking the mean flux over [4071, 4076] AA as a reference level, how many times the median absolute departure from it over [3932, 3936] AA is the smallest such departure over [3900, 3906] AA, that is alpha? 0.15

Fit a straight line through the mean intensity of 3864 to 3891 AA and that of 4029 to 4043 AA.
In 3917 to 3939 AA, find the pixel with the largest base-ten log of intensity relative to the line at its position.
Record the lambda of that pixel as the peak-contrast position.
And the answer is 3919.0 AA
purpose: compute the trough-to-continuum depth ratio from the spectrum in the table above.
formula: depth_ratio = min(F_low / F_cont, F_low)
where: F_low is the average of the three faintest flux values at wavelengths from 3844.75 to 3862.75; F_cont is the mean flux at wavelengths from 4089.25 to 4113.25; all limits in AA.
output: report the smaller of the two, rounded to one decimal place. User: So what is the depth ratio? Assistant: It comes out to 1.0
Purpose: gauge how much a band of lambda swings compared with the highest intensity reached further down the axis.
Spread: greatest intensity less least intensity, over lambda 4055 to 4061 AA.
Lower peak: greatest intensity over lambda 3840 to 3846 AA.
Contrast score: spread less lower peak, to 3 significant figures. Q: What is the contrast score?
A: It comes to -21.1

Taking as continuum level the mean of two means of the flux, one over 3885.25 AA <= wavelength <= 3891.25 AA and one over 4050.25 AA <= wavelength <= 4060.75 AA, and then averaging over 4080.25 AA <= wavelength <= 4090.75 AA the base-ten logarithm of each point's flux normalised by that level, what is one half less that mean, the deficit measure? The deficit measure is 0.52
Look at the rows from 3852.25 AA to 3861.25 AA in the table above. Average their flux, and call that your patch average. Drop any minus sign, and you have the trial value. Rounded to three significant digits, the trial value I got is 26.7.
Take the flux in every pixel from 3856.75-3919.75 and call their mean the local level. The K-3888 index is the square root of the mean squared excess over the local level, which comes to 4.3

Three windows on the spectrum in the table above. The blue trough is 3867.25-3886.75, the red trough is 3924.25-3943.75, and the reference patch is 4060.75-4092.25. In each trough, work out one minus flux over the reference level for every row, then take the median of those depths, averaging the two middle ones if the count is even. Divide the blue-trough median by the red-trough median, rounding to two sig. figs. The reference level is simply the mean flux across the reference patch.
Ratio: 1.2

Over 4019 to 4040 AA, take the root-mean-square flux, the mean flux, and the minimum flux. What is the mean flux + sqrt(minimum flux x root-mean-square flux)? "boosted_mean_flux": 62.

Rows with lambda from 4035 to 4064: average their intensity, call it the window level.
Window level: 31.4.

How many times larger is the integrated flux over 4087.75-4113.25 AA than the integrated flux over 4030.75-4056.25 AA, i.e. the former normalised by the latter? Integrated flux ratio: 0.69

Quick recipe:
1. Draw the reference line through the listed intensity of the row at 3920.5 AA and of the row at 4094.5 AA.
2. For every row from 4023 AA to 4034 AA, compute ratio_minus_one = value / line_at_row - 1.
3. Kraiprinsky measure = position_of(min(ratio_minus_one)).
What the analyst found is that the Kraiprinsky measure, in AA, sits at 4031.5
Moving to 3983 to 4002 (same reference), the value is 3985.0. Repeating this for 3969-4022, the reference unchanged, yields 3971.5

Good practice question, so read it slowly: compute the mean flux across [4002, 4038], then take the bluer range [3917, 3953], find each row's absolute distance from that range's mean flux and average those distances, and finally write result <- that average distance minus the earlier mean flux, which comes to -27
